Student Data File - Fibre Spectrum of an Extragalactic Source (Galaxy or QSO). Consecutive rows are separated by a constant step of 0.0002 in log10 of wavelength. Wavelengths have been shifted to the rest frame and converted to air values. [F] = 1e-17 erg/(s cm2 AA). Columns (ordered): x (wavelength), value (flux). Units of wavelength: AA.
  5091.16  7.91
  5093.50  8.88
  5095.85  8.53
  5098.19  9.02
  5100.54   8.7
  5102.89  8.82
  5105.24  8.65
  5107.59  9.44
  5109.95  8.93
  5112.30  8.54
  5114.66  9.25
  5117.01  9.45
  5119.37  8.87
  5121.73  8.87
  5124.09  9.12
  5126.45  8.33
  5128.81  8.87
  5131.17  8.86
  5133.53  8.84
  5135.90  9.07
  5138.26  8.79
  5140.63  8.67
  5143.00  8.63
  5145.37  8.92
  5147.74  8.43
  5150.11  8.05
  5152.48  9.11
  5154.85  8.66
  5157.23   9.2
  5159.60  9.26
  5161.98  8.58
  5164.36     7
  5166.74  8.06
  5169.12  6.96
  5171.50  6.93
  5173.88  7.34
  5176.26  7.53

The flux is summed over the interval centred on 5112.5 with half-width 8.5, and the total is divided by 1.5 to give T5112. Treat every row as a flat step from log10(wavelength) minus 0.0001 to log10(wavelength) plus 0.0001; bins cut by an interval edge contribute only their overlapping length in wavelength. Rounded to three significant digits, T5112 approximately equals 42.1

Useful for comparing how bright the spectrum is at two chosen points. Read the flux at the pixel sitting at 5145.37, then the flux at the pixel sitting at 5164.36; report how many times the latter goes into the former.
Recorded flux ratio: 1.27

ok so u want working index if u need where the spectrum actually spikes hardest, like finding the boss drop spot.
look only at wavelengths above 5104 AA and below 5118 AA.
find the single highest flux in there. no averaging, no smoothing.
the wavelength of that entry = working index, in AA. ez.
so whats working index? 5117.01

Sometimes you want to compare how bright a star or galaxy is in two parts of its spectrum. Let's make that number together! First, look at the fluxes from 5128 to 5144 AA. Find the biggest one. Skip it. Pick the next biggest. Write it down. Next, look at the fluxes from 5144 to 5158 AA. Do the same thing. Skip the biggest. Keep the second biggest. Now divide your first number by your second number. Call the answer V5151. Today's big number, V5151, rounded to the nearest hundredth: 0.97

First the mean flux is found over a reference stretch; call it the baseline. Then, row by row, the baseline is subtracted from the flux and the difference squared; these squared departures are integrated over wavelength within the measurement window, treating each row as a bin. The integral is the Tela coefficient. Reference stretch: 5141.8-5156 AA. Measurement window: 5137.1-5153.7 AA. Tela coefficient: 1.7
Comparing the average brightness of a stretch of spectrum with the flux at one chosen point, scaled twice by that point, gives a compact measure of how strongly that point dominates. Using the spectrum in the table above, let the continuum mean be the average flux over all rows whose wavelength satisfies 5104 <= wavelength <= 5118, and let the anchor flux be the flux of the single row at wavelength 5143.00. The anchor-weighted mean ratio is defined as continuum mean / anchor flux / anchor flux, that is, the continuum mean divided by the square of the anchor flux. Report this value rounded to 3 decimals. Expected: 0.121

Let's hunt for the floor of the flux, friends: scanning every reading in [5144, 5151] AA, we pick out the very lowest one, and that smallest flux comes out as 8.05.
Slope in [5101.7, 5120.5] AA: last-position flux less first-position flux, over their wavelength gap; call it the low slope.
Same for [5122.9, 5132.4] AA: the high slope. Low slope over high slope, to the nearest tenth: -0.1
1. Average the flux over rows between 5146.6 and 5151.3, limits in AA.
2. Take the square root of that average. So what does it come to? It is 2.87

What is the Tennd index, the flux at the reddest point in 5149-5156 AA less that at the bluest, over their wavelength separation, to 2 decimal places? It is 0.13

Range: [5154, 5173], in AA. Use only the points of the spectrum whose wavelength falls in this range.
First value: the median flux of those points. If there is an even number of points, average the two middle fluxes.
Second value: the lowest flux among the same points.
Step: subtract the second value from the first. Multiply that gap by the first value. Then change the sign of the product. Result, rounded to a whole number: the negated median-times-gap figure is -12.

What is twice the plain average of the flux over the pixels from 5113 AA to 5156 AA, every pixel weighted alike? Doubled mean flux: 17.64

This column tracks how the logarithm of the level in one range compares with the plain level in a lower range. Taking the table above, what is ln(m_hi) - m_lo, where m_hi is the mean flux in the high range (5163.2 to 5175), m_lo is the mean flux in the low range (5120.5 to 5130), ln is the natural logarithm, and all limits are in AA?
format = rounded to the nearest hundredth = -6.82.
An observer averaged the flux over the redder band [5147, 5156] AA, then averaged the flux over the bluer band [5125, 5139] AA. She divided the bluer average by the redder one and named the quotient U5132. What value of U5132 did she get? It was 1.03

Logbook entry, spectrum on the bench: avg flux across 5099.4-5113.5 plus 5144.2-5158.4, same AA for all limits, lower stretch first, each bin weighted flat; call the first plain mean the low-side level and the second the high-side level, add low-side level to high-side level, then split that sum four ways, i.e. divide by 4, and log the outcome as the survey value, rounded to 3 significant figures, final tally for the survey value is 4.39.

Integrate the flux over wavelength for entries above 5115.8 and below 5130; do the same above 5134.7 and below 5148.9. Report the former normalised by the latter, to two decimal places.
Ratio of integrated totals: 1.02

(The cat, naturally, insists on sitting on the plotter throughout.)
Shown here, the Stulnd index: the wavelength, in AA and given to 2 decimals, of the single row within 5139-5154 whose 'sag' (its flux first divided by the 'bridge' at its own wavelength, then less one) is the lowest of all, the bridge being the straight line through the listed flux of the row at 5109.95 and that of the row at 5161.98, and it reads 5150.11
